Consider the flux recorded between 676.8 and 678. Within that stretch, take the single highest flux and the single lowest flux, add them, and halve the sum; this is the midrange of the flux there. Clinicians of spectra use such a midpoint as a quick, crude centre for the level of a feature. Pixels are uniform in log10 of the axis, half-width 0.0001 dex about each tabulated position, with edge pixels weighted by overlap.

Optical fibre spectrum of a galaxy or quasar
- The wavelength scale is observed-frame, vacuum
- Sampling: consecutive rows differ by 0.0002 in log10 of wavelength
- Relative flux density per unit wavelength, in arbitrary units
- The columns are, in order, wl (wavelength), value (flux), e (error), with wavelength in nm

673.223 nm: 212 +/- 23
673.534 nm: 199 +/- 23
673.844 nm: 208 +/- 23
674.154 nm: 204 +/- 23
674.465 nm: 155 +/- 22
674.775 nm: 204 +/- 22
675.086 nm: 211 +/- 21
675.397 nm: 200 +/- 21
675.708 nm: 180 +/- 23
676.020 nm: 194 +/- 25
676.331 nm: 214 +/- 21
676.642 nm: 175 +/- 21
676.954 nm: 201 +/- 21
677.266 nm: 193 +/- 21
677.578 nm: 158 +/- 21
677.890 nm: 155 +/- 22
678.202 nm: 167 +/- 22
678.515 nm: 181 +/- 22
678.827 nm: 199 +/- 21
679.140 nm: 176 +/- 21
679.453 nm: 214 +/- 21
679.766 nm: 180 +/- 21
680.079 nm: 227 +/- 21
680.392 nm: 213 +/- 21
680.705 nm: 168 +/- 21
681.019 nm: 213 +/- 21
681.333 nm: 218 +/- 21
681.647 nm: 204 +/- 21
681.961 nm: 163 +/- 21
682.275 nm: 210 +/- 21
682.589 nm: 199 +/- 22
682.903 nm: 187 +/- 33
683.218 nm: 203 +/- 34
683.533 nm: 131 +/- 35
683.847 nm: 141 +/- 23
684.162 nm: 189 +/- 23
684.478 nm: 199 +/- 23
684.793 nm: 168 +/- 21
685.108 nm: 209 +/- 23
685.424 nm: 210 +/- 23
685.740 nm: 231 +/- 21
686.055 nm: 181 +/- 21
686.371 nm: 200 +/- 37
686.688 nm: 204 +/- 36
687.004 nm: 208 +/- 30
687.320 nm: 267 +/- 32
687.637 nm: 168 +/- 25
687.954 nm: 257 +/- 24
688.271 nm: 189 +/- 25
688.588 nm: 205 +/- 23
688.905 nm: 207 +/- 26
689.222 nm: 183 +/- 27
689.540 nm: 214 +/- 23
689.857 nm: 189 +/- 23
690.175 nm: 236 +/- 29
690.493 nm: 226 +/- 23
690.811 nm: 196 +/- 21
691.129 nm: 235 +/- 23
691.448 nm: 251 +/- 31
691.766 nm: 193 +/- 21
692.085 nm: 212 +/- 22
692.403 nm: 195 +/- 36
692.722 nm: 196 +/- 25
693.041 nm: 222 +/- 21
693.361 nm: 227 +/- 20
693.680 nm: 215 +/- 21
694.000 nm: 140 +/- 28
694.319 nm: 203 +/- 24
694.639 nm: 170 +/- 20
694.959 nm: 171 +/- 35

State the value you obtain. 178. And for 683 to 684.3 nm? 167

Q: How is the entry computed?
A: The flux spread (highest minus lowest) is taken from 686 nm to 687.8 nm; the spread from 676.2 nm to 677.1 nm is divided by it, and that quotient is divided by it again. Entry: 0.00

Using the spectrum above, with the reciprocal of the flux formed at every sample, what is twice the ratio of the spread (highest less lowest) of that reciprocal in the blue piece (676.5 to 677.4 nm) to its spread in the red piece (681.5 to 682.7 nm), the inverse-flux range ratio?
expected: 1.1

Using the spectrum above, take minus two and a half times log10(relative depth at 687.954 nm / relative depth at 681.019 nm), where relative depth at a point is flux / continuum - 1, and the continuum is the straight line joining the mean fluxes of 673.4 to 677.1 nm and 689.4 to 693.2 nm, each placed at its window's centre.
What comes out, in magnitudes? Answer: -1.5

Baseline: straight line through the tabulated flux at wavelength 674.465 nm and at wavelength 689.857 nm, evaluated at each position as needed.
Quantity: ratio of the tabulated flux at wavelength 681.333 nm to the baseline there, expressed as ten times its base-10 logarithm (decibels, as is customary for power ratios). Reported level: 1.1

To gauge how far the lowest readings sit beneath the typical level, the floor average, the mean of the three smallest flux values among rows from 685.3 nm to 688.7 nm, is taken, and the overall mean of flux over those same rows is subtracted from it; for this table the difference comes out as -32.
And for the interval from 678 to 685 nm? -44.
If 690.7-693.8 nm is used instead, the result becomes -20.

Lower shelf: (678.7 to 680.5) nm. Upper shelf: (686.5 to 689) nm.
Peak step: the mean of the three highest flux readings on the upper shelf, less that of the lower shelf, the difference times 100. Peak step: 2600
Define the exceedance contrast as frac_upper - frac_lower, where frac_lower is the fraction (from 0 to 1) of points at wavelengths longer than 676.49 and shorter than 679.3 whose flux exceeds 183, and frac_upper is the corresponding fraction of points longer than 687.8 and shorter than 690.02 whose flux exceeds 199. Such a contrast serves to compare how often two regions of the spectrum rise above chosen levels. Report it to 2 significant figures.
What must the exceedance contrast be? 0.24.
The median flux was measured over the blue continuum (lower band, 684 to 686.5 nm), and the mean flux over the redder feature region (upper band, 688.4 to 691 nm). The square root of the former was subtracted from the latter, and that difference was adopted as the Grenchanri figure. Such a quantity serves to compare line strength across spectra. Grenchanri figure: 193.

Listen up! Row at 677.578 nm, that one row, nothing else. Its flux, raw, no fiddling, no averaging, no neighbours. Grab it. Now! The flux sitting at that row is 158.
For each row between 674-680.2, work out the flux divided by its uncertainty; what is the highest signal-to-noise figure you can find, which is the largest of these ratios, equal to 10.8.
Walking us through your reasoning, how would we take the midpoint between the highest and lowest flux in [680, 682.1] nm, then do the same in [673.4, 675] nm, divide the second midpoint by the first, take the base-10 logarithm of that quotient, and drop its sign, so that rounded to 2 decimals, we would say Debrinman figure 0.03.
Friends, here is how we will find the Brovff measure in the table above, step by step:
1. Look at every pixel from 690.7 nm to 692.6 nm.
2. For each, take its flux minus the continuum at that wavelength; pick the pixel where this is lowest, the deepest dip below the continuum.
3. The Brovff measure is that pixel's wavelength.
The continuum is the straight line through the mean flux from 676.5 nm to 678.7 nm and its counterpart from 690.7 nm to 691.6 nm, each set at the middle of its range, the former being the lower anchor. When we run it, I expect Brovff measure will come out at 692.403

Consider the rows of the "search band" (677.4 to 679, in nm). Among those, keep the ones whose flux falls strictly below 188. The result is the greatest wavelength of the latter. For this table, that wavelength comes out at 678.515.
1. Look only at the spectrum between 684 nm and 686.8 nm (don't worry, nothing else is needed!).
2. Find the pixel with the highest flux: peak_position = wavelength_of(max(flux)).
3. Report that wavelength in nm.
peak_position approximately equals 685.740 nm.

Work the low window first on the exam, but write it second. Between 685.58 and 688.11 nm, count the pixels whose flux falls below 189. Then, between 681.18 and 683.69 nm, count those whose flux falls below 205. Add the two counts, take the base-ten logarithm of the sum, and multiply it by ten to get 9.0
